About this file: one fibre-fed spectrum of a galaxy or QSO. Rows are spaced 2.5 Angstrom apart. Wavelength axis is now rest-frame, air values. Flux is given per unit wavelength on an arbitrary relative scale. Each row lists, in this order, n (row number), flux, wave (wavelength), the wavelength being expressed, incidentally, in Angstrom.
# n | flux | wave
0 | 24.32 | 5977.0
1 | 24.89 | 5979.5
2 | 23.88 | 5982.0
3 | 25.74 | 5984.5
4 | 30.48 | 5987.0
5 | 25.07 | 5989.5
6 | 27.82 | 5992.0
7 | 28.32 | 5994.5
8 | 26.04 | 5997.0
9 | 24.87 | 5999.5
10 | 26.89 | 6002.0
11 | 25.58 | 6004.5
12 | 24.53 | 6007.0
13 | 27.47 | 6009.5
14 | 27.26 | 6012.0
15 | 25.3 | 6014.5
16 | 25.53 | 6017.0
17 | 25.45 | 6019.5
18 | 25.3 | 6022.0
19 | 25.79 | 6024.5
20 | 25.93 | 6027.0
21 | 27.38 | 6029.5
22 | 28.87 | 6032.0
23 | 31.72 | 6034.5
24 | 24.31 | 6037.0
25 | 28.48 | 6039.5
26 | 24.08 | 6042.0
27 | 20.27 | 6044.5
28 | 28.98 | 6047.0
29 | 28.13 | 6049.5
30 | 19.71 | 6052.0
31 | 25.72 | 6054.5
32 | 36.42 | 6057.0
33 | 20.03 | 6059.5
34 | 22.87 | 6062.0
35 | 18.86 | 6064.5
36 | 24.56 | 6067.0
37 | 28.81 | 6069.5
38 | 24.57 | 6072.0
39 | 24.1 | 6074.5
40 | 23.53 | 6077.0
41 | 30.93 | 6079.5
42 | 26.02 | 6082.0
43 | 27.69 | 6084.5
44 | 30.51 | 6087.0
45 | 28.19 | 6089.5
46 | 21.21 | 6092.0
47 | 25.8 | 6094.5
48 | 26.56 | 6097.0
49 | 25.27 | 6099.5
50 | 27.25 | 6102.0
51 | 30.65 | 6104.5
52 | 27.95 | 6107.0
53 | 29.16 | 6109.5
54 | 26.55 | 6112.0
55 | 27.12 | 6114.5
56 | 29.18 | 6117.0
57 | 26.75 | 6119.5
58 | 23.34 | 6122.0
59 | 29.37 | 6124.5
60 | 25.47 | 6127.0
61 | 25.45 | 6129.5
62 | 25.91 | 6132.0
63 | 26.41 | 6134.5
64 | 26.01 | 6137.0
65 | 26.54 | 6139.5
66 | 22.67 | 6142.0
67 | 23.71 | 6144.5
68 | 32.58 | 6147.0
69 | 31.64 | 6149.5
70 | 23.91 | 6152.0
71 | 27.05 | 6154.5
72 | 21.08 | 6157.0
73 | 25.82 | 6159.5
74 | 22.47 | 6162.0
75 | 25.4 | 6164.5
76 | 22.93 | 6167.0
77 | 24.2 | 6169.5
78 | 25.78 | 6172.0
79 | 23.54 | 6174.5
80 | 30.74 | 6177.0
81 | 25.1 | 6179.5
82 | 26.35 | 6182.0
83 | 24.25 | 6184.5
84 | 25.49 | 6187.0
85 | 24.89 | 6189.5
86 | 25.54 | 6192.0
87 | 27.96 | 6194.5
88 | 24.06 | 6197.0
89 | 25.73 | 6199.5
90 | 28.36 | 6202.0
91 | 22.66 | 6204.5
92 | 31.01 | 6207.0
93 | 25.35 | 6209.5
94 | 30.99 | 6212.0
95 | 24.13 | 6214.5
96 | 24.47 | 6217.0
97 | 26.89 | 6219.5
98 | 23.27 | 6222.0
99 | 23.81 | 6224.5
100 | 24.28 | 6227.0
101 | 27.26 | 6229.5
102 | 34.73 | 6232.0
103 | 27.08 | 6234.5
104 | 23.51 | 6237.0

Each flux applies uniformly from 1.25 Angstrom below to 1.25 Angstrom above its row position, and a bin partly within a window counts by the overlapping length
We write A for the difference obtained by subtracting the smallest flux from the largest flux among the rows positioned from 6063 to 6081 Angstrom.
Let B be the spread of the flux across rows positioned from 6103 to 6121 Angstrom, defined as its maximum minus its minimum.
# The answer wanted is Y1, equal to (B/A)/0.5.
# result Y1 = 0.7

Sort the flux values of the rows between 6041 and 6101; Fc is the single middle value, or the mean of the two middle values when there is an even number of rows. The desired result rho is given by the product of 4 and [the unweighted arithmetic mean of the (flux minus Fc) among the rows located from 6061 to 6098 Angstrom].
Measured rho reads 0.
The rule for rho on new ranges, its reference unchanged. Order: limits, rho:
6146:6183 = 2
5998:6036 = 4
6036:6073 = -2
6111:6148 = 4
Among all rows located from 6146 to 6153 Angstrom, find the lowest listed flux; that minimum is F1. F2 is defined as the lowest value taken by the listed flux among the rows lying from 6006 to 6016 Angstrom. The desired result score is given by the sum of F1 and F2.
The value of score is 48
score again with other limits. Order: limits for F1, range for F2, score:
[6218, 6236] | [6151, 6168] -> 44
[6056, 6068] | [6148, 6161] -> 40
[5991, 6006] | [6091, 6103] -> 46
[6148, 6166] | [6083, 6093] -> 42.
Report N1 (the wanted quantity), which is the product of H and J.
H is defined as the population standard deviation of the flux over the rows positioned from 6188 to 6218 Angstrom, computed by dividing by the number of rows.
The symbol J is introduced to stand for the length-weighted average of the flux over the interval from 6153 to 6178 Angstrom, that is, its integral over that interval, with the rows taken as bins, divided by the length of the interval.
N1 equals 65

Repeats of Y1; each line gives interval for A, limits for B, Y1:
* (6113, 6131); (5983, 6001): 1.9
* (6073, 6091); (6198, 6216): 2.3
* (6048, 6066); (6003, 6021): 0.3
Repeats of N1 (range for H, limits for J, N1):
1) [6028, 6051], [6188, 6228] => 84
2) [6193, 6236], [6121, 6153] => 84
